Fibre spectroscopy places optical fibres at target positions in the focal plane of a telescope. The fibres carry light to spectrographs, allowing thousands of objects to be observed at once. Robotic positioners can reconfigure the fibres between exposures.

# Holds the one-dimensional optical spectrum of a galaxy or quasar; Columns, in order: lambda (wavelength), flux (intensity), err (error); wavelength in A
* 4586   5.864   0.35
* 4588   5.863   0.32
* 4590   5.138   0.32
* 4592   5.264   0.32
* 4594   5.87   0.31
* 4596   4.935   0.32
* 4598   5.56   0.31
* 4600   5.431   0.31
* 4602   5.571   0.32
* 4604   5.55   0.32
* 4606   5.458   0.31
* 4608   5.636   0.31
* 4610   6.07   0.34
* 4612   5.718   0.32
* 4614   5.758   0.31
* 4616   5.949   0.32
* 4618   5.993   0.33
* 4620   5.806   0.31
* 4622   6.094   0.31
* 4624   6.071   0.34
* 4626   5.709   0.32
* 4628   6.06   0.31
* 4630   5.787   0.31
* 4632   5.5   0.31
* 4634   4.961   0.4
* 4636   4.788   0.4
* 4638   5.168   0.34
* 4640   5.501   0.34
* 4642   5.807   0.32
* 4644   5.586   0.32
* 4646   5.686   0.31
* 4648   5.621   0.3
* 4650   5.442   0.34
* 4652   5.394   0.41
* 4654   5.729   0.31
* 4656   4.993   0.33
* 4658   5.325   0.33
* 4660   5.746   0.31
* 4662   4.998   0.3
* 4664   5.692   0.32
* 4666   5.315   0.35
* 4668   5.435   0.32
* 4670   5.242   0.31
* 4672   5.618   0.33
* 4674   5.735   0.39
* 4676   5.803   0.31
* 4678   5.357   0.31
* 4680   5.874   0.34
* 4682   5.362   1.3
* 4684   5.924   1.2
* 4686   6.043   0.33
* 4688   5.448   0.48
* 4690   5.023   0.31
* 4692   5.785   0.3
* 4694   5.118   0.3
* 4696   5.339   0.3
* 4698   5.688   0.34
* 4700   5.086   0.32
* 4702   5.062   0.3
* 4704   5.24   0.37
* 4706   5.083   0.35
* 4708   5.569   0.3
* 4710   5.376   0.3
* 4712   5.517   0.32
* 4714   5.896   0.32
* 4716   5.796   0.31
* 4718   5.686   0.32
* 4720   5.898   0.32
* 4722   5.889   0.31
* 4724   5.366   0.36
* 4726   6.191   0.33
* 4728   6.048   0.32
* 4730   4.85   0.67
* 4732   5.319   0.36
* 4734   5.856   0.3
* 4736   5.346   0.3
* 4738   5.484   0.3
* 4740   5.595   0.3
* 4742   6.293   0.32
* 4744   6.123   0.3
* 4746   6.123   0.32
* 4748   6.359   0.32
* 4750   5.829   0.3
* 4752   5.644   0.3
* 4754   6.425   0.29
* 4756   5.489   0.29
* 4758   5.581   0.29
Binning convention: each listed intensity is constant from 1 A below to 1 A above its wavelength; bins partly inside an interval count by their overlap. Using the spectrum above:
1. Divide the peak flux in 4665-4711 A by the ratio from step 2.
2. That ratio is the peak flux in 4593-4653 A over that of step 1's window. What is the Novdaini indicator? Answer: 5.99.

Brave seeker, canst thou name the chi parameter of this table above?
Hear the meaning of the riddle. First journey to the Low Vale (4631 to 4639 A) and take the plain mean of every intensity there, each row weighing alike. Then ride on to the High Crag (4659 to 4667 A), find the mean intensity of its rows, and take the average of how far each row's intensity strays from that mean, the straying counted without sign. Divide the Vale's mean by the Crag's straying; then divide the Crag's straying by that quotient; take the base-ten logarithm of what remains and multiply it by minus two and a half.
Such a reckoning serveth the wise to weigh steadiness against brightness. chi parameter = 4.52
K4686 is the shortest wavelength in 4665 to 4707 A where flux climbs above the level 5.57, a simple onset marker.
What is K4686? 4672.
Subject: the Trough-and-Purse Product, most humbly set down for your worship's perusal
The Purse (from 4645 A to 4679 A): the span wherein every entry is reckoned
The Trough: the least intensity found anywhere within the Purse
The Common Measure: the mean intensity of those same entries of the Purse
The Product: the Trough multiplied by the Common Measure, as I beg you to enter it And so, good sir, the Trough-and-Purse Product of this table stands 27.4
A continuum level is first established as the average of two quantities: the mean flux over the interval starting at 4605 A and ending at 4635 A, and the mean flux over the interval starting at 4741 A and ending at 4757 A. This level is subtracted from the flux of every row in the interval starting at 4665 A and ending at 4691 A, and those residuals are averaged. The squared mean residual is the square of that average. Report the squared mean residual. 0.123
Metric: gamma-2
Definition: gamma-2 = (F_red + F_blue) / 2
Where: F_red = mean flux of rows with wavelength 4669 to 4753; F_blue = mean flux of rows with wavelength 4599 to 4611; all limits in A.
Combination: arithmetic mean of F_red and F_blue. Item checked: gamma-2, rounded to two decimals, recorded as 5.62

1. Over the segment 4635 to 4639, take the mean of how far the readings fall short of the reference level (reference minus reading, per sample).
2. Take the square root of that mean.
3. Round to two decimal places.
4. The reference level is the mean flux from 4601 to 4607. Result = 0.74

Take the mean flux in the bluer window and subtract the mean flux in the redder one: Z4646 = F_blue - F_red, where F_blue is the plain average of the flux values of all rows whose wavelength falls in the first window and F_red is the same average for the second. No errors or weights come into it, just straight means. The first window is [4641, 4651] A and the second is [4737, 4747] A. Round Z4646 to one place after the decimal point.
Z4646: -0.3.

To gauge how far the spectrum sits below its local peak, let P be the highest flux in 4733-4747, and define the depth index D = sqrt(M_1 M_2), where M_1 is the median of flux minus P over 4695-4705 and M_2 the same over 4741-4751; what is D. 0.42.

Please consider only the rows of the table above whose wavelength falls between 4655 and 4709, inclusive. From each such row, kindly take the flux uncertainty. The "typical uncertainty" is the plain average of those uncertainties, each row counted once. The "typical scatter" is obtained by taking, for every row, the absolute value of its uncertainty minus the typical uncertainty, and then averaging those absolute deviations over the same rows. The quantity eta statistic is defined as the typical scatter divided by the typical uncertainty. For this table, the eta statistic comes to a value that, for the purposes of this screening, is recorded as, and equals 0.332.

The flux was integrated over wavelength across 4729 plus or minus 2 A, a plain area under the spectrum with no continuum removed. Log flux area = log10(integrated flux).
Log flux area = 1.338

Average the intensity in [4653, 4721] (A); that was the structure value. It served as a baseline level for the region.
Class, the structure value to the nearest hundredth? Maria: 5.49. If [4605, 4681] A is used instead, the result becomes 5.59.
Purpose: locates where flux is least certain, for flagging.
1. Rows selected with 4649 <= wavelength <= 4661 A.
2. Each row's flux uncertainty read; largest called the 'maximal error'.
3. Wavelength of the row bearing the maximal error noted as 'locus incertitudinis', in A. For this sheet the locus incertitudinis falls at 4652 A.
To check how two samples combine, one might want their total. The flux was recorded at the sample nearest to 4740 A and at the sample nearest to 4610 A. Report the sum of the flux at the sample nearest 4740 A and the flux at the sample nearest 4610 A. 11.7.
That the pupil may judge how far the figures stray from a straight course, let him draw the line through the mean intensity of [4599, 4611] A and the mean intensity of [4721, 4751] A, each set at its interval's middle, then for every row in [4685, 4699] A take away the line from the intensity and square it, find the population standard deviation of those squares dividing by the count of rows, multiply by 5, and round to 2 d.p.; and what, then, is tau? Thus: 0.87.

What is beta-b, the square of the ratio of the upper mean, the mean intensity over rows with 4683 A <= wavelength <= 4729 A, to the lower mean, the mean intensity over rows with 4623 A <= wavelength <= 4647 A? 1.01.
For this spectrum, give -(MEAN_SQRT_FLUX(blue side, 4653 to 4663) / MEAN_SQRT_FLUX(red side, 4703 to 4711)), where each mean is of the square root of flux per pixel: -1.00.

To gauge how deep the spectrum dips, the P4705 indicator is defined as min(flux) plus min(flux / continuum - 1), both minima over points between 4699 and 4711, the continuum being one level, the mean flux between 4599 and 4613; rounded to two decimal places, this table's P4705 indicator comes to 4.96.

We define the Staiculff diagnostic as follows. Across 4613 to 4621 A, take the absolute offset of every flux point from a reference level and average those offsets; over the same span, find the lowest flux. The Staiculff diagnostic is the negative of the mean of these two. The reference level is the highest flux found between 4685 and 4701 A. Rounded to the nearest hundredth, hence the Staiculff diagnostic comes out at -2.96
